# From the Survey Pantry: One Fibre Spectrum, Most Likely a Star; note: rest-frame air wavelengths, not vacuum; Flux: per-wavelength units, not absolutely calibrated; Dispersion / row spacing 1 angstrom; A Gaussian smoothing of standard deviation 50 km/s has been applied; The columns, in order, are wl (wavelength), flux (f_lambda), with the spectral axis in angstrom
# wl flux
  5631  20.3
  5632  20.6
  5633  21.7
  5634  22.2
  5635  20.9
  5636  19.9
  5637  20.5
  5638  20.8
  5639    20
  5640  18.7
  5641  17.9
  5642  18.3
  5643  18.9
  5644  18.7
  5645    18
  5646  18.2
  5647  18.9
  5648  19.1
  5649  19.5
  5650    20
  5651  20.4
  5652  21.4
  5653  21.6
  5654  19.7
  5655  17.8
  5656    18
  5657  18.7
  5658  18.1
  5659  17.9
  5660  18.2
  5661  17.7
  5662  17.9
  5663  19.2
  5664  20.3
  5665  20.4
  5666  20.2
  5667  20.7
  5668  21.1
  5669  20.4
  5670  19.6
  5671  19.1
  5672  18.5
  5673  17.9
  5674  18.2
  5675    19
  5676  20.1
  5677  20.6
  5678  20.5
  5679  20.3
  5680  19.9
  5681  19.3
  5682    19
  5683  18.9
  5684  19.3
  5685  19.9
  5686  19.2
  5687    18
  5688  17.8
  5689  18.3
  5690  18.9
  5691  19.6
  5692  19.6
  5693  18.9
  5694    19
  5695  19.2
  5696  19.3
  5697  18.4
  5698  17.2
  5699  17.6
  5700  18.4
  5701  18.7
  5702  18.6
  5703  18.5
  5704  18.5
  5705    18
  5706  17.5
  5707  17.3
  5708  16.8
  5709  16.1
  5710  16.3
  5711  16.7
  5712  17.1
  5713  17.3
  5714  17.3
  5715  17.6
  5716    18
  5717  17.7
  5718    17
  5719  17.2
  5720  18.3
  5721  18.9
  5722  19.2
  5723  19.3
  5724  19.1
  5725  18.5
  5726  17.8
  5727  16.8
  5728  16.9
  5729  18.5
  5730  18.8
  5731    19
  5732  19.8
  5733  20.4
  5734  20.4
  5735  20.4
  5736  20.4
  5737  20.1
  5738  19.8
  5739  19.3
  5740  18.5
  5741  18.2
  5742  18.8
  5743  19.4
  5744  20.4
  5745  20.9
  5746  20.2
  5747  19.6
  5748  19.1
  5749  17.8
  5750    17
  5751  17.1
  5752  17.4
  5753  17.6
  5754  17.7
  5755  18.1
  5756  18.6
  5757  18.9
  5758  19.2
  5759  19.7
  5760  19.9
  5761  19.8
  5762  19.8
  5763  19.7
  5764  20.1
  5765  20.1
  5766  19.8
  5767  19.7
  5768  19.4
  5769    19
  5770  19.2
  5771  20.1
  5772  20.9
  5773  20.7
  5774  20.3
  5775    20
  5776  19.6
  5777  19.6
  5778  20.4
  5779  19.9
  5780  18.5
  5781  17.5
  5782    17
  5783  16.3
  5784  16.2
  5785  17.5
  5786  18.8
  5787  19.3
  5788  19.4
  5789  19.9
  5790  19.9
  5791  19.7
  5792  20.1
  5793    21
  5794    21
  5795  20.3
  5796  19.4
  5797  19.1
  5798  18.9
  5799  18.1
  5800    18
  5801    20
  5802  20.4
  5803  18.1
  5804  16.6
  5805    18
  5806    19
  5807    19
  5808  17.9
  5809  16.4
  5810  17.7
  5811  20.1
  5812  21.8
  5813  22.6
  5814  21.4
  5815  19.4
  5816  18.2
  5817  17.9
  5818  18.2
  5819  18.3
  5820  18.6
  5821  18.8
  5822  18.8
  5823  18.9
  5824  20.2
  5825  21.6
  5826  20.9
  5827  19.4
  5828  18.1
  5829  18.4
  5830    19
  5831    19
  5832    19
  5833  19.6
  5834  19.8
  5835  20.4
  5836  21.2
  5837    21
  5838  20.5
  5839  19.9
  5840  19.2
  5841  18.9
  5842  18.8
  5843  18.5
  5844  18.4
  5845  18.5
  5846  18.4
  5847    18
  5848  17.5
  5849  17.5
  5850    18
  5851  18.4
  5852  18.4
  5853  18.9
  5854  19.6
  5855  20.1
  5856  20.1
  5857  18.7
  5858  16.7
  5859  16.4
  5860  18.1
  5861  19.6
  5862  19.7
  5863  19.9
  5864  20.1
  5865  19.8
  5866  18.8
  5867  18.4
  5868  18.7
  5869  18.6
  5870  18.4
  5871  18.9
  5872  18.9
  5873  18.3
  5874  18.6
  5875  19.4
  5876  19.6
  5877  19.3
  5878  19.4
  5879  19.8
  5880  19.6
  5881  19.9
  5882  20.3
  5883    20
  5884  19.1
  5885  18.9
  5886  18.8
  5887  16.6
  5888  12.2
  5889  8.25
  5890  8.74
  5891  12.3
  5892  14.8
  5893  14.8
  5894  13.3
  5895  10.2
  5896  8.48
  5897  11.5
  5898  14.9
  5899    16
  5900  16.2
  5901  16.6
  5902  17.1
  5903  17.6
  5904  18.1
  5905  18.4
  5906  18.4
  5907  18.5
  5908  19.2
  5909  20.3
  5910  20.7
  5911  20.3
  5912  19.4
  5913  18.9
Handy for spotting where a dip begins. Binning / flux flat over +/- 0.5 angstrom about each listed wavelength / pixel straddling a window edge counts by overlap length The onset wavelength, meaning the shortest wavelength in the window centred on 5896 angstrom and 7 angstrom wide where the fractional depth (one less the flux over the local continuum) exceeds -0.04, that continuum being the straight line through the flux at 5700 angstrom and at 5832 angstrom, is 5893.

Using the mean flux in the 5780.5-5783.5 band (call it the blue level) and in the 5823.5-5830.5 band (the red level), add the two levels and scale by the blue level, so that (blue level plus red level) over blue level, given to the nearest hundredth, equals 2.16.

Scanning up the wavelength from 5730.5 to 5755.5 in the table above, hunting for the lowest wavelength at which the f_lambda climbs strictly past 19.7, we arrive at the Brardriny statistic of 5732 angstrom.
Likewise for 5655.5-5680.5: 5664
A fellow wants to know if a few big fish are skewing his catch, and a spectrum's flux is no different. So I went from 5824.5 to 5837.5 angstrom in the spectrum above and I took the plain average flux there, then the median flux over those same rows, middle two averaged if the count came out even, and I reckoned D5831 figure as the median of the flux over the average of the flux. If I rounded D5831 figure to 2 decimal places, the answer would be 0.99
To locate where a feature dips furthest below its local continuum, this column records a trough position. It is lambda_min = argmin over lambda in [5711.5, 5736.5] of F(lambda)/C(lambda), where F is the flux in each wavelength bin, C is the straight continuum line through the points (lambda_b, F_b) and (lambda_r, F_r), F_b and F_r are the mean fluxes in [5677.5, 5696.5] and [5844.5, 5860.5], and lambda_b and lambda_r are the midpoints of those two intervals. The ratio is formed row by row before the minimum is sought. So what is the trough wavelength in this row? 5727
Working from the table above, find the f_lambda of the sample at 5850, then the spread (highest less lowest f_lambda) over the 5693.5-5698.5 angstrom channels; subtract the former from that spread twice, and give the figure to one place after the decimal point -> -33.9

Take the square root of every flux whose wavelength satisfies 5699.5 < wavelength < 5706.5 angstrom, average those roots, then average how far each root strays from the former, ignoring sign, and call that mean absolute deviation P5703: 0.04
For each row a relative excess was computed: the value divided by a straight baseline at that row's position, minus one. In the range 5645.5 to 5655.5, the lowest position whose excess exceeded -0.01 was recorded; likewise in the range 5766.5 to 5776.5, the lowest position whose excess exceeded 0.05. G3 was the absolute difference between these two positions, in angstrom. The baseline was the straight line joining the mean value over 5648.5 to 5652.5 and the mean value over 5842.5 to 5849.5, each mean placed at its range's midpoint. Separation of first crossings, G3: 120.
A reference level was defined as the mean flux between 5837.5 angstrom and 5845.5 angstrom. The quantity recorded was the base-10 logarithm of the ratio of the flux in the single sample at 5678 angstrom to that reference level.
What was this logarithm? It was 0.03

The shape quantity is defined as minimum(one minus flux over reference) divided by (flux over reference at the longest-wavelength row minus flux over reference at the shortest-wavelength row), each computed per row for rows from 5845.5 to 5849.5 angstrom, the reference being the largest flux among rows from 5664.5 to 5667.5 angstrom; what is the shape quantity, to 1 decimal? -2.6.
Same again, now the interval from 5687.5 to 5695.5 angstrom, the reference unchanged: 0.8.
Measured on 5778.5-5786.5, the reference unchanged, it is -0.7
